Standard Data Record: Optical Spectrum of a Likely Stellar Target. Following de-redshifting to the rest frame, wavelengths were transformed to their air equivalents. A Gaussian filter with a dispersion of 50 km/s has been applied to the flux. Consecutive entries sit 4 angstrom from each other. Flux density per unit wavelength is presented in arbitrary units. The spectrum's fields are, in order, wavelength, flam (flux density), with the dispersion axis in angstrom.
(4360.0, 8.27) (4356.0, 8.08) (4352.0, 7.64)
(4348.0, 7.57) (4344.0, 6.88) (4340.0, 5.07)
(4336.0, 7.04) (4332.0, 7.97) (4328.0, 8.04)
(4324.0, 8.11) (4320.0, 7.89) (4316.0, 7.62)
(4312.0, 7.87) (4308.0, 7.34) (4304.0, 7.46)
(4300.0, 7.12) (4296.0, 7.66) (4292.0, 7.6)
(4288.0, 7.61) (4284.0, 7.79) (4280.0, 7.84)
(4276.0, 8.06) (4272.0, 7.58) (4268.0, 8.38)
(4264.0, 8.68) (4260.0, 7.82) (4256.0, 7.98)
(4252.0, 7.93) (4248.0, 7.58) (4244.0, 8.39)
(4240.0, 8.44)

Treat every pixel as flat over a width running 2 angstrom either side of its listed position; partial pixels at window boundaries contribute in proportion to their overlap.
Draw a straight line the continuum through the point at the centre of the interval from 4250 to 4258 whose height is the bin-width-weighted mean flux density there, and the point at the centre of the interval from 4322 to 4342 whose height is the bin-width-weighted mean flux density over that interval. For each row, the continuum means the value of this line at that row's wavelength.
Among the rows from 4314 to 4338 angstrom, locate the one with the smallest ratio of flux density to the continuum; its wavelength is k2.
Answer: 4336.0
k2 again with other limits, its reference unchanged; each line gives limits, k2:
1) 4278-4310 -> 4300.0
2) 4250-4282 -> 4272.0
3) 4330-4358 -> 4340.0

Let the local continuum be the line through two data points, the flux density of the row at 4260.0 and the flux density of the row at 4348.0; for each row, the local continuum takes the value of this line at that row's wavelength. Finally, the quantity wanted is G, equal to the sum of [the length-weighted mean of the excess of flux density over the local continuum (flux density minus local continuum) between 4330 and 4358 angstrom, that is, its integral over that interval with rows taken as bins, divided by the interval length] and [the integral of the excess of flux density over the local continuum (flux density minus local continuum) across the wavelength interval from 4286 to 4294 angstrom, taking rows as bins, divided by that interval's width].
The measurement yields -0.53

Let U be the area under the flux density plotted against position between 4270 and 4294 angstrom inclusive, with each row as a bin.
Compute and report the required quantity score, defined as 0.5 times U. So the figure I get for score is 93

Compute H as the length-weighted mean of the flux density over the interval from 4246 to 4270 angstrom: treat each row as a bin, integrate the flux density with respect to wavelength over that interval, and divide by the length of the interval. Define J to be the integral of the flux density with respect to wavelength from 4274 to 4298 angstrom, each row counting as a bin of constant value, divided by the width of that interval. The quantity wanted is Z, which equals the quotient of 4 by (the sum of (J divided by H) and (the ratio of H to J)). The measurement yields 2.00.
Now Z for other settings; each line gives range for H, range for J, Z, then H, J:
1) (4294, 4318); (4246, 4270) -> 2.00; 7.5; 8.1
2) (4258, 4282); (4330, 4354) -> 1.98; 8.1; 7.0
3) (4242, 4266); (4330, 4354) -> 1.98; 8.1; 7.0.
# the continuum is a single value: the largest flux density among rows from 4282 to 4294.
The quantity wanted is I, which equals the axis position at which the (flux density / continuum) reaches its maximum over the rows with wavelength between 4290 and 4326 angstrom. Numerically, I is 4324.0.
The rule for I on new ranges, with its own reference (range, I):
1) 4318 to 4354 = 4324.0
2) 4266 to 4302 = 4268.0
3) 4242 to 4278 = 4264.0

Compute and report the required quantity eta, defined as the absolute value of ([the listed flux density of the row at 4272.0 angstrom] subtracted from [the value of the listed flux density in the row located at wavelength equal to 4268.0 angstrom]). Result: 0.8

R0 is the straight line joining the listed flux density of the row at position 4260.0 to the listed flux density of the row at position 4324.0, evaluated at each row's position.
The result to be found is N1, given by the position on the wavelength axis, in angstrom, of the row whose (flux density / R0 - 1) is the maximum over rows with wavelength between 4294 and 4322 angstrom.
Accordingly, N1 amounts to 4312.0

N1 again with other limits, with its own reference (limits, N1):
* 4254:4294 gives 4264.0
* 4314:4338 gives 4324.0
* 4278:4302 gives 4280.0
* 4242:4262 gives 4244.0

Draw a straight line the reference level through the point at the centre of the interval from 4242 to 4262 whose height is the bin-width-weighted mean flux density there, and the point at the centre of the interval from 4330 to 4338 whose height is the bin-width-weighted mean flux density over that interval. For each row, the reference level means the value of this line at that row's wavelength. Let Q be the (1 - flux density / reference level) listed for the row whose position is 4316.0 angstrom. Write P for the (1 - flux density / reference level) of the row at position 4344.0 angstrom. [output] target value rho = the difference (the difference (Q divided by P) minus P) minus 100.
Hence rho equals -100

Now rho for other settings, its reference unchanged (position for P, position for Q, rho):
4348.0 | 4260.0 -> -101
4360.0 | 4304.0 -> -100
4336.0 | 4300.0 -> -99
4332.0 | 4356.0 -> -98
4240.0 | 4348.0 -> -100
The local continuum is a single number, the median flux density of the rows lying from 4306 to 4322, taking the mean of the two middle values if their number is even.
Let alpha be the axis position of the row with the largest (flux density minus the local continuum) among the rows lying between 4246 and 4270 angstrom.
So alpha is 4264.0 angstrom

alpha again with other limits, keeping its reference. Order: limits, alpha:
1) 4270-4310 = 4276.0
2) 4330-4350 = 4332.0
